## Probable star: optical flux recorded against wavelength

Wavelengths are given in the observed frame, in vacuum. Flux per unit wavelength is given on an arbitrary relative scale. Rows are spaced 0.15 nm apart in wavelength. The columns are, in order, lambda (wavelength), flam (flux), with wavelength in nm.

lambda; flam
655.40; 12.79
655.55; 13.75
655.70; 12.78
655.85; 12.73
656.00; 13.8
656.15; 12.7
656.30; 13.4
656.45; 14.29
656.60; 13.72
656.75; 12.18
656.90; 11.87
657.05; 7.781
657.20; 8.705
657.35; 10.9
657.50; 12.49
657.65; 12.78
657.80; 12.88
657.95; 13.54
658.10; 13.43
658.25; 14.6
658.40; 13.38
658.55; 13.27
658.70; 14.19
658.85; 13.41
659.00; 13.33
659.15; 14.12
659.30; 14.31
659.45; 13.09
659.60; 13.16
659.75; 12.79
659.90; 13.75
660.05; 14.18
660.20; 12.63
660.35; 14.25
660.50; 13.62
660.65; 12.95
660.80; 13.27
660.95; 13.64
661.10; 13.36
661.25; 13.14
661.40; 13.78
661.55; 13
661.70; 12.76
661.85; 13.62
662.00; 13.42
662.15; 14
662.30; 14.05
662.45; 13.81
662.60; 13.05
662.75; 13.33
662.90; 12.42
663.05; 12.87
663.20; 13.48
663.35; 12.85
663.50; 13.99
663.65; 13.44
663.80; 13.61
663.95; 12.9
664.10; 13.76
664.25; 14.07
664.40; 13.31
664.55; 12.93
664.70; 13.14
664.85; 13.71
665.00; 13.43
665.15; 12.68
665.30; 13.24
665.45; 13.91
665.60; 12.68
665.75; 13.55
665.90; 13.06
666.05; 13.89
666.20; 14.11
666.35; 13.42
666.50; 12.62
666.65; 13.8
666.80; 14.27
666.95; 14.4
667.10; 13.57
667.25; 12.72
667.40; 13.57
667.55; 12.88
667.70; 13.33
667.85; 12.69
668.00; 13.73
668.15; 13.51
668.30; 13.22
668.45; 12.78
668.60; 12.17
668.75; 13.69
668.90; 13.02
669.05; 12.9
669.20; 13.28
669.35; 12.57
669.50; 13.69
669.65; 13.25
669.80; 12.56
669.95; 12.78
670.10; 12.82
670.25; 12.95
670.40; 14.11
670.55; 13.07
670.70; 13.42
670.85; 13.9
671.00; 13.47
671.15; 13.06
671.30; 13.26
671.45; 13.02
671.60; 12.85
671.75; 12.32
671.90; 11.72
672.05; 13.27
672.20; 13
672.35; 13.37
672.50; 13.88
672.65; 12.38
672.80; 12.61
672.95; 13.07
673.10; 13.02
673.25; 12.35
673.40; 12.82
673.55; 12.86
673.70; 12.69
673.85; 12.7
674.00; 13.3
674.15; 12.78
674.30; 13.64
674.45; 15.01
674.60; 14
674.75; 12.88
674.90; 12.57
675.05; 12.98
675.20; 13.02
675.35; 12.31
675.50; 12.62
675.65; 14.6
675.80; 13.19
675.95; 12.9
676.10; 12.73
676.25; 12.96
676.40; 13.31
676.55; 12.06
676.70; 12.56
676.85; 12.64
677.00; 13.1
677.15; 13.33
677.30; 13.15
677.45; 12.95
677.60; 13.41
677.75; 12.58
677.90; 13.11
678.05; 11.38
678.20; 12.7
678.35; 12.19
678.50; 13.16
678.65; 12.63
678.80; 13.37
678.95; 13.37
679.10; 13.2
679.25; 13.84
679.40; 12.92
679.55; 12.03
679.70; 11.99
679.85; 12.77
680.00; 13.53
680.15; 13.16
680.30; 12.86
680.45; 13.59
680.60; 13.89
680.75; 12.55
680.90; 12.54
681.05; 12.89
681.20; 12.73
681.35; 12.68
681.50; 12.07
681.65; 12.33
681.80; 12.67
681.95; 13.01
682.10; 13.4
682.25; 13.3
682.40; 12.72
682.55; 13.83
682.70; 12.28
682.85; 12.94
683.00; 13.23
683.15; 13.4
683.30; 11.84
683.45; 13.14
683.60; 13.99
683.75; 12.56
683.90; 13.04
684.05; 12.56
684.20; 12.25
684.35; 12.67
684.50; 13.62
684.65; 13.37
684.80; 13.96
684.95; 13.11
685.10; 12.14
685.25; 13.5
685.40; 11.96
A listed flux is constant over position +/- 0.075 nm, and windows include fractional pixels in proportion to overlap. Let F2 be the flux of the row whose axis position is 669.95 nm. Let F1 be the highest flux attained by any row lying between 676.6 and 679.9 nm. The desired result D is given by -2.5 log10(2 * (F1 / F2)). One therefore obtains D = -0.84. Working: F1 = 13.84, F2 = 12.78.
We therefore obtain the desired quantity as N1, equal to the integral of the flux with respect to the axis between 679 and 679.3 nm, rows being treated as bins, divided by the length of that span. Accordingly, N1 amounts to 13.5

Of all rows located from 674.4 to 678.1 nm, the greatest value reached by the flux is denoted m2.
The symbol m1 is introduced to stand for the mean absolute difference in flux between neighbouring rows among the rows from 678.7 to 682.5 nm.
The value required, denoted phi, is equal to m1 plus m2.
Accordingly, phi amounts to 15.44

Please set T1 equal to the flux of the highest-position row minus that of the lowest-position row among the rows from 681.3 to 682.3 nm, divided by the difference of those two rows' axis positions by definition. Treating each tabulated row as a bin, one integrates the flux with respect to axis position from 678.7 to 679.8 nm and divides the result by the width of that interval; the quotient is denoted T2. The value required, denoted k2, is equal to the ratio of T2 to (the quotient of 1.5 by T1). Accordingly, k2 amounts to 6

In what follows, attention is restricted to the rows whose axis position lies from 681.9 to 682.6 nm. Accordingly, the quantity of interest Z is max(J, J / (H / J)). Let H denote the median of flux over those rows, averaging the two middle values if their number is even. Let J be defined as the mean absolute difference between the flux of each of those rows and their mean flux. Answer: 0.31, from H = 13.3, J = 0.31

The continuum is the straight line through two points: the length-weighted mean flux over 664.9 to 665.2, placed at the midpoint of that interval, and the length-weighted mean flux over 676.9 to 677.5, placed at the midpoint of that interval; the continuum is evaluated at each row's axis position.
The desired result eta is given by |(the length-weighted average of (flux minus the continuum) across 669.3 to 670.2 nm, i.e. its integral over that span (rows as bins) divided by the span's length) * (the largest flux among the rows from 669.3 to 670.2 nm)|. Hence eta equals 2.4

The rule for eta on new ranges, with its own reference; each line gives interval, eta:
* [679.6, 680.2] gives 4.1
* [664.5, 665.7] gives 1.2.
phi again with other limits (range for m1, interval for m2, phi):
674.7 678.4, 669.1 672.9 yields 14.71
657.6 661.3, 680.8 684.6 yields 14.61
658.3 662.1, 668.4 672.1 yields 14.71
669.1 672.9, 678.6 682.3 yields 14.45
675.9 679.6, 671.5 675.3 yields 15.59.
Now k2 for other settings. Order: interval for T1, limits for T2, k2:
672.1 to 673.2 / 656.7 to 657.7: 0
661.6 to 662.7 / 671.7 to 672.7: 3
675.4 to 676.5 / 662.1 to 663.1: 7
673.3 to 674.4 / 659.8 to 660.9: 8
